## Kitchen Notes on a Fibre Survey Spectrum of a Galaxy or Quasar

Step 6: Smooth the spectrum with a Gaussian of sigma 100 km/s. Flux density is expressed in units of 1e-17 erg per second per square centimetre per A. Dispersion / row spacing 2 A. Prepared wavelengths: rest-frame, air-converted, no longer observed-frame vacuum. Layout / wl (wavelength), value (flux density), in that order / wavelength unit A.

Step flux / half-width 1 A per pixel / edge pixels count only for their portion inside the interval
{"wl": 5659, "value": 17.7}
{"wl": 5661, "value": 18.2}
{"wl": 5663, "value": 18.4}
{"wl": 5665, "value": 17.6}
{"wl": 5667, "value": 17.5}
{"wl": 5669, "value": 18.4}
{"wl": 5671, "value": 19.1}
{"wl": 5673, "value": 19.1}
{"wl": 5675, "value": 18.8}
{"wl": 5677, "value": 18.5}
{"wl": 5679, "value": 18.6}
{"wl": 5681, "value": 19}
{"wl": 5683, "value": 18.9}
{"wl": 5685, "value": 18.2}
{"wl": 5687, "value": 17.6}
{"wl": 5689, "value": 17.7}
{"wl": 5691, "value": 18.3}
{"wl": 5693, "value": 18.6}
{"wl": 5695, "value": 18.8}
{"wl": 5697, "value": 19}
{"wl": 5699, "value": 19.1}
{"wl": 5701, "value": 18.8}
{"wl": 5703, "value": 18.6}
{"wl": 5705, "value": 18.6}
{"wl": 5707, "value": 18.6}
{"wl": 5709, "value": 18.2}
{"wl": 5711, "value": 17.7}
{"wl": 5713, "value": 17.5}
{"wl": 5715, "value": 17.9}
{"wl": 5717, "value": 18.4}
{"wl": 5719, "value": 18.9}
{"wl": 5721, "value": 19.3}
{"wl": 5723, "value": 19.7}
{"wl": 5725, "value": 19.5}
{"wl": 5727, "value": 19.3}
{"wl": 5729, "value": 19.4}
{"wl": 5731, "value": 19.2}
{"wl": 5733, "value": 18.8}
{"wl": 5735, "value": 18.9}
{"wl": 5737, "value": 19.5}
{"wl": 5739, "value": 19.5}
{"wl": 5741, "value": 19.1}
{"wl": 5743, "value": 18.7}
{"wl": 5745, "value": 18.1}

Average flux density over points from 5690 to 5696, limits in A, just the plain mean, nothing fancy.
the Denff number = 18.6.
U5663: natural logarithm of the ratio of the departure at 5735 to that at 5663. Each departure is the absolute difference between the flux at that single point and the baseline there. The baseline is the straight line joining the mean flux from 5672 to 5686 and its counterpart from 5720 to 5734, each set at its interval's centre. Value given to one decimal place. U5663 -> 1.3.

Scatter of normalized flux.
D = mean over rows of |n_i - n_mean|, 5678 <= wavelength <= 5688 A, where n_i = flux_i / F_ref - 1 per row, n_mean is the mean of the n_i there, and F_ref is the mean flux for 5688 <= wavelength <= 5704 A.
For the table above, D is 0.024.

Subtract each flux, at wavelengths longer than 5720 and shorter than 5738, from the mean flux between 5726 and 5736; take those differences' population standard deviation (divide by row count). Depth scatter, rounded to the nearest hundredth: 0.27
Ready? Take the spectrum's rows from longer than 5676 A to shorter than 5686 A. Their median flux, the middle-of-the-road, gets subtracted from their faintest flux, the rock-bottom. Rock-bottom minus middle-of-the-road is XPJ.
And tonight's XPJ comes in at -0.40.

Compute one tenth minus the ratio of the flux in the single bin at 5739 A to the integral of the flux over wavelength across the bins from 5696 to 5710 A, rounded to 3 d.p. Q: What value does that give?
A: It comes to 0.026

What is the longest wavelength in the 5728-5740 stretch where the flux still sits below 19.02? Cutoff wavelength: 5735 A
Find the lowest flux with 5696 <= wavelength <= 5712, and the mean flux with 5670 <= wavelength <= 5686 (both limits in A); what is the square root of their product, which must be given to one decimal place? 18.2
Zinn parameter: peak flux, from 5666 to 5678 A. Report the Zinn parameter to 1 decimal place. 19.1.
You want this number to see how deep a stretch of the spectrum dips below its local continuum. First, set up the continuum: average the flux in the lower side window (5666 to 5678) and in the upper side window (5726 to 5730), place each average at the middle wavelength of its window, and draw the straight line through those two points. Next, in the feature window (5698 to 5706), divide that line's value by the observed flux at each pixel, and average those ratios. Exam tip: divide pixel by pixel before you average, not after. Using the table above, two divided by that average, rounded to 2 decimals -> 1.98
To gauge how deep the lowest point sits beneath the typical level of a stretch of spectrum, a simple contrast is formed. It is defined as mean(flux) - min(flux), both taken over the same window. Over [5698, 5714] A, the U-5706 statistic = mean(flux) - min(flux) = 0.89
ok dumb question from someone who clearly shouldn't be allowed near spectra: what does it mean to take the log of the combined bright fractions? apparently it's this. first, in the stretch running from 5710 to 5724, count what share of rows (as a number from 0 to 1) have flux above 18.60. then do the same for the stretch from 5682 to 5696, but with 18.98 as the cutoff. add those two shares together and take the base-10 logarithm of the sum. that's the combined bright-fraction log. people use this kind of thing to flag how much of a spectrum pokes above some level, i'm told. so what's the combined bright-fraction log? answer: -0.37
